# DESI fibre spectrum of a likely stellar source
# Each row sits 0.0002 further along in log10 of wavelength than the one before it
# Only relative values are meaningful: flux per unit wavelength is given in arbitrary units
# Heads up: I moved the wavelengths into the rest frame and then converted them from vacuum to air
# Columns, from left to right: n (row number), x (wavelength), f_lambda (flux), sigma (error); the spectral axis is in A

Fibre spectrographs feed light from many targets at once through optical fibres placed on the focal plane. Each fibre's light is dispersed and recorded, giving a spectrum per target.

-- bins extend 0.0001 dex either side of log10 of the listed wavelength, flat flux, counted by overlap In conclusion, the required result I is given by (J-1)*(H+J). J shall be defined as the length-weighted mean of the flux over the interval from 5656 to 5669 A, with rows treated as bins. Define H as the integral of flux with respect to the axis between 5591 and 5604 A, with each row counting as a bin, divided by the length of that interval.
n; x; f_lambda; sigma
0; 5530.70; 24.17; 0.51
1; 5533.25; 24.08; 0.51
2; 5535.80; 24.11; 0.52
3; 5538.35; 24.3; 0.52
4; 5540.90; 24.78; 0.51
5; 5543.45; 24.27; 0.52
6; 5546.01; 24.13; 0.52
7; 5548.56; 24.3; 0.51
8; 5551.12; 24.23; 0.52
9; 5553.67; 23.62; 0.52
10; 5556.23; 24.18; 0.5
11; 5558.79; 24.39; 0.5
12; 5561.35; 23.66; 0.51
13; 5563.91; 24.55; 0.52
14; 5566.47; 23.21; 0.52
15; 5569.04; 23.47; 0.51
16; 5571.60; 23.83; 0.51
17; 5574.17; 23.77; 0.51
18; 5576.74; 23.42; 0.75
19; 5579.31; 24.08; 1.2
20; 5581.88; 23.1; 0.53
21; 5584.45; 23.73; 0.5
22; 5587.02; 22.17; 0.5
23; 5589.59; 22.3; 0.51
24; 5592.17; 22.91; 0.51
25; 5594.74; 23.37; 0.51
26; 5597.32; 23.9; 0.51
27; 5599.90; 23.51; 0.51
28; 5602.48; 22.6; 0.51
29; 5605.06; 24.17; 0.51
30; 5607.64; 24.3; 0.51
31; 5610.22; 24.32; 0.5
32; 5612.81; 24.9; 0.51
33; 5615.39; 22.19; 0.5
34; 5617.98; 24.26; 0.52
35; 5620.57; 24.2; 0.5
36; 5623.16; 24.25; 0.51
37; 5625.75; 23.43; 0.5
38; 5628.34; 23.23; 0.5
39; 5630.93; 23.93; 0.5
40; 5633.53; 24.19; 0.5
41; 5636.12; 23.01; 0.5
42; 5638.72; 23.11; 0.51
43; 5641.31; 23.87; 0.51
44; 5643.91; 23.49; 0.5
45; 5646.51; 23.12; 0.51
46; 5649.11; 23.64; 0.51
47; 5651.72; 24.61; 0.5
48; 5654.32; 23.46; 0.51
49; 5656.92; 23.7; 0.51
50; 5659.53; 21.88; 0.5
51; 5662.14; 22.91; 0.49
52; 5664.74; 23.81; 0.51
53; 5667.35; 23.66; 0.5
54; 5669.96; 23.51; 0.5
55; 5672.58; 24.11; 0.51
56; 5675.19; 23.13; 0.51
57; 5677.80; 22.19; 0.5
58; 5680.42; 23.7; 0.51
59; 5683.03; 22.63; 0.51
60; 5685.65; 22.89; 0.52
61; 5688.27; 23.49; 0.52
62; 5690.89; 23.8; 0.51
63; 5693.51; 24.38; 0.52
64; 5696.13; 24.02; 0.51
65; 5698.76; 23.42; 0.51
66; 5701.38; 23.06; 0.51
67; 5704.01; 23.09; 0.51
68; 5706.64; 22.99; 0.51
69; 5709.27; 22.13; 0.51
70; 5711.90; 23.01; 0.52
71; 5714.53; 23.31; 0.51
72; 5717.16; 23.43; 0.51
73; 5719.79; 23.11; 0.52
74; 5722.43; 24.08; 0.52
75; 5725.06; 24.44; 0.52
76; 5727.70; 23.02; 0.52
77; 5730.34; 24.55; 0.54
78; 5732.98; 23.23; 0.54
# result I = 1031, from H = 23.28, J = 23.2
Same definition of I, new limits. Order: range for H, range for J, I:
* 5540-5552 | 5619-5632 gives 1098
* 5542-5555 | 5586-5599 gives 1034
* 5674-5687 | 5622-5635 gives 1065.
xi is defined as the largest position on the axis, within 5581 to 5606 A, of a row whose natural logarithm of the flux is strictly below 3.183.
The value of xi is 5602.48 A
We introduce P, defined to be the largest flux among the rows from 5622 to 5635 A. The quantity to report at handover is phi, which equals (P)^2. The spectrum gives 588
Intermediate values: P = 24.25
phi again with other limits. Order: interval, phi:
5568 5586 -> 580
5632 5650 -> 585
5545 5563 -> 595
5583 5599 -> 571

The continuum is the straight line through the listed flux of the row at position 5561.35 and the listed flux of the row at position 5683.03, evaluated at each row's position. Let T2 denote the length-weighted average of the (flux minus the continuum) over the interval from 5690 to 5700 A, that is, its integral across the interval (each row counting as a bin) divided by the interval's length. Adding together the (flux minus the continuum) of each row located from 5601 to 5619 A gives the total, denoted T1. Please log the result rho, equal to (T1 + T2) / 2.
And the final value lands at 2.7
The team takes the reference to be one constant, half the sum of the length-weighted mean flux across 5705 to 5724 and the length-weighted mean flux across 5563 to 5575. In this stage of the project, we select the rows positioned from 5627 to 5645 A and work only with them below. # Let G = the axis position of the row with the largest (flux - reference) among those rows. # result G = 5633.53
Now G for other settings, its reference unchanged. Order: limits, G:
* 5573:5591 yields 5579.31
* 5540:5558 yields 5540.90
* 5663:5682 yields 5672.58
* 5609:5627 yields 5612.81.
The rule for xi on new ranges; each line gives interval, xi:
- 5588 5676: 5675.19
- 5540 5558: 5553.67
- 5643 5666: 5664.74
